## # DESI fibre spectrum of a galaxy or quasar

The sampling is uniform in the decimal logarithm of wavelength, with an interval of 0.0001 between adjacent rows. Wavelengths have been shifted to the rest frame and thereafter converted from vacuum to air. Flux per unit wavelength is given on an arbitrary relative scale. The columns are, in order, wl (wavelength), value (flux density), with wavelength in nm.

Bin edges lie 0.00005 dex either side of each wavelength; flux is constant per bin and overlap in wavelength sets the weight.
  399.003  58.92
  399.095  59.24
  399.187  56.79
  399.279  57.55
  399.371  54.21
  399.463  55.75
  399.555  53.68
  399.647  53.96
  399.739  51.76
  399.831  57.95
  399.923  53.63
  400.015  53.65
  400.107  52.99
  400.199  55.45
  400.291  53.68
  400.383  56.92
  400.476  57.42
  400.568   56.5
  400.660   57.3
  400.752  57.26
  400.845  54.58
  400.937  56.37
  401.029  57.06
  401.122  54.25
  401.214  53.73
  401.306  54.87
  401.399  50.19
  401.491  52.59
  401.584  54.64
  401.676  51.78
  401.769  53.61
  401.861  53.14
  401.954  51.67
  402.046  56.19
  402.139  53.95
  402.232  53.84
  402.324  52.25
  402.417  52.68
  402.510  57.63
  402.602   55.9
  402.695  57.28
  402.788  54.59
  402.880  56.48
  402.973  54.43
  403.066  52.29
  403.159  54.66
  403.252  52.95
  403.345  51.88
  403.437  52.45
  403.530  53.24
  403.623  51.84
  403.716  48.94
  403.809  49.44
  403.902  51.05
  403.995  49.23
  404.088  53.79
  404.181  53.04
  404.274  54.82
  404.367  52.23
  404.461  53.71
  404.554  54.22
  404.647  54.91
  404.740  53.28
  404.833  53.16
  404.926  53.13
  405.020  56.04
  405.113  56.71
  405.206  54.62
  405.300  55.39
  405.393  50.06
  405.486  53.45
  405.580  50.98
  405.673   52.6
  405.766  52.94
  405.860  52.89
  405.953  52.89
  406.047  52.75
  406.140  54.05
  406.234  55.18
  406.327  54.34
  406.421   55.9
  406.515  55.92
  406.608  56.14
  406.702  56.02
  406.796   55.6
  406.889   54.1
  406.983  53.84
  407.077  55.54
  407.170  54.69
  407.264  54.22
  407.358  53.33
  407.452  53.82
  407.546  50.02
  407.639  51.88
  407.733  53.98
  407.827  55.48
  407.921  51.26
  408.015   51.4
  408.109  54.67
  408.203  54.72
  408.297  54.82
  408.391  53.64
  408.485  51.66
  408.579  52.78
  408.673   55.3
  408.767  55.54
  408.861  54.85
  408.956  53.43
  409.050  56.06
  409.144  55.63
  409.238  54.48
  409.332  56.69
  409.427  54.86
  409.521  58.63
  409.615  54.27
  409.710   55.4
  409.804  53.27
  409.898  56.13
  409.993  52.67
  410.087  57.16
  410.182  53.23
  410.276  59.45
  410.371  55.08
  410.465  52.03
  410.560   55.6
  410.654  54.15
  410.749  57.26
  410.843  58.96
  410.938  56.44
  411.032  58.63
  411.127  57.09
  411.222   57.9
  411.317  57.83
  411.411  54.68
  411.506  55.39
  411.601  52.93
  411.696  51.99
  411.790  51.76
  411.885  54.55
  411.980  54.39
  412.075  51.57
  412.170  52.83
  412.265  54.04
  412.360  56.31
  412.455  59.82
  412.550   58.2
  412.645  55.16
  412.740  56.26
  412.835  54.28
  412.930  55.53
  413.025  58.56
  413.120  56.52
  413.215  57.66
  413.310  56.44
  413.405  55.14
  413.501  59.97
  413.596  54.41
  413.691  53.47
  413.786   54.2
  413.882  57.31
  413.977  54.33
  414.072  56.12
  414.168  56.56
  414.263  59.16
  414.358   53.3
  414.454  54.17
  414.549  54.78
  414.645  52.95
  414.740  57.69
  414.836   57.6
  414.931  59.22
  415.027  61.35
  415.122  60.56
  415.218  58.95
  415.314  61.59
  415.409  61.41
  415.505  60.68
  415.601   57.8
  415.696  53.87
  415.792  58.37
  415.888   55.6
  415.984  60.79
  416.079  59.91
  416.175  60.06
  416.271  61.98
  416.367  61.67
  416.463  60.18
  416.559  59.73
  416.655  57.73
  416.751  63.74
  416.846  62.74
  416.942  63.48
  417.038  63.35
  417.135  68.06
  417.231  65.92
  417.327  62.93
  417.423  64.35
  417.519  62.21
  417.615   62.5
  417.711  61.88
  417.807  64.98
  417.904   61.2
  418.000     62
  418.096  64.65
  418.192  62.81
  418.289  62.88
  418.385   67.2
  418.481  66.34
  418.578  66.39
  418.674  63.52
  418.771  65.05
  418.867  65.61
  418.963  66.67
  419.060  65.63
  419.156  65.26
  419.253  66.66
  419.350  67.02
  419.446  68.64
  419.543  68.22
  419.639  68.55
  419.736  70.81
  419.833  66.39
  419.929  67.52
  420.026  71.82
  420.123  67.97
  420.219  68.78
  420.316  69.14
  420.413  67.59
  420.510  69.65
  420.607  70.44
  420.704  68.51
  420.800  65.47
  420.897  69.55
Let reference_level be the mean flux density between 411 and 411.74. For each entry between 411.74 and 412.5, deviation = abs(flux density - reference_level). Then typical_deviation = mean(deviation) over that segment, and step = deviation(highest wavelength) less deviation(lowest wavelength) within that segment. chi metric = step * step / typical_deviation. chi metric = 0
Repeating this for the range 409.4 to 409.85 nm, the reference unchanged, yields 2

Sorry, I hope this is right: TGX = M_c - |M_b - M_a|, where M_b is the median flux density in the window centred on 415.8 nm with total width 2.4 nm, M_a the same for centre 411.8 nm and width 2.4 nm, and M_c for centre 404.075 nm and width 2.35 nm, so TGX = 48.5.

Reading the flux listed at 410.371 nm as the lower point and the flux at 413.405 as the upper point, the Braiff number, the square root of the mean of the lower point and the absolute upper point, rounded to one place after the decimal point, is 7.4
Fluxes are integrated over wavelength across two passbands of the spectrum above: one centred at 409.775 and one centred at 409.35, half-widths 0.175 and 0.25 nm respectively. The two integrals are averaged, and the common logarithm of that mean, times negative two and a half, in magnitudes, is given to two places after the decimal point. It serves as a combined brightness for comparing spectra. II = -3.43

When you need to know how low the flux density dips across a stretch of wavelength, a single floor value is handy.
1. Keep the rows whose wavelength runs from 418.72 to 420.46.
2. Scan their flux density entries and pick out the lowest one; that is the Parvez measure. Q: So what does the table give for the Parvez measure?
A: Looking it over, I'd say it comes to 65.05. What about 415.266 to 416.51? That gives 53.87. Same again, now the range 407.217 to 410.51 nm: 50.02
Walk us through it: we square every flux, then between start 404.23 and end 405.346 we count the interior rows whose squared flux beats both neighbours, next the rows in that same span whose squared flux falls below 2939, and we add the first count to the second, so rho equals 7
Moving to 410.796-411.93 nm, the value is 6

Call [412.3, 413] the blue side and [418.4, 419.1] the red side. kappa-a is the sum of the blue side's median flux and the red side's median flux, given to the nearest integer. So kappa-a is 122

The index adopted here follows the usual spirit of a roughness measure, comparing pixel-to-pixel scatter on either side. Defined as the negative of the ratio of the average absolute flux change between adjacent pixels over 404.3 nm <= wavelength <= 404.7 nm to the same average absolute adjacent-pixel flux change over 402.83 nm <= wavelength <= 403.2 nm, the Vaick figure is -0.4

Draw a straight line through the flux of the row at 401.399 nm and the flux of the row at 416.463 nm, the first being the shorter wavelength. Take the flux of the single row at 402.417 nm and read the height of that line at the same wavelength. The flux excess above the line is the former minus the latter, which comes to 1.8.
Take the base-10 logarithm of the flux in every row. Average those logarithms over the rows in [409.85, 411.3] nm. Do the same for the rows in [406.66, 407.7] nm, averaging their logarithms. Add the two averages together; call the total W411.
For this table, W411 3.48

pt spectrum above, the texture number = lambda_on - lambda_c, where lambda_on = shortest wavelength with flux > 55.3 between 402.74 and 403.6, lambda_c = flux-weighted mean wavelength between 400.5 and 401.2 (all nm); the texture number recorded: 2.04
